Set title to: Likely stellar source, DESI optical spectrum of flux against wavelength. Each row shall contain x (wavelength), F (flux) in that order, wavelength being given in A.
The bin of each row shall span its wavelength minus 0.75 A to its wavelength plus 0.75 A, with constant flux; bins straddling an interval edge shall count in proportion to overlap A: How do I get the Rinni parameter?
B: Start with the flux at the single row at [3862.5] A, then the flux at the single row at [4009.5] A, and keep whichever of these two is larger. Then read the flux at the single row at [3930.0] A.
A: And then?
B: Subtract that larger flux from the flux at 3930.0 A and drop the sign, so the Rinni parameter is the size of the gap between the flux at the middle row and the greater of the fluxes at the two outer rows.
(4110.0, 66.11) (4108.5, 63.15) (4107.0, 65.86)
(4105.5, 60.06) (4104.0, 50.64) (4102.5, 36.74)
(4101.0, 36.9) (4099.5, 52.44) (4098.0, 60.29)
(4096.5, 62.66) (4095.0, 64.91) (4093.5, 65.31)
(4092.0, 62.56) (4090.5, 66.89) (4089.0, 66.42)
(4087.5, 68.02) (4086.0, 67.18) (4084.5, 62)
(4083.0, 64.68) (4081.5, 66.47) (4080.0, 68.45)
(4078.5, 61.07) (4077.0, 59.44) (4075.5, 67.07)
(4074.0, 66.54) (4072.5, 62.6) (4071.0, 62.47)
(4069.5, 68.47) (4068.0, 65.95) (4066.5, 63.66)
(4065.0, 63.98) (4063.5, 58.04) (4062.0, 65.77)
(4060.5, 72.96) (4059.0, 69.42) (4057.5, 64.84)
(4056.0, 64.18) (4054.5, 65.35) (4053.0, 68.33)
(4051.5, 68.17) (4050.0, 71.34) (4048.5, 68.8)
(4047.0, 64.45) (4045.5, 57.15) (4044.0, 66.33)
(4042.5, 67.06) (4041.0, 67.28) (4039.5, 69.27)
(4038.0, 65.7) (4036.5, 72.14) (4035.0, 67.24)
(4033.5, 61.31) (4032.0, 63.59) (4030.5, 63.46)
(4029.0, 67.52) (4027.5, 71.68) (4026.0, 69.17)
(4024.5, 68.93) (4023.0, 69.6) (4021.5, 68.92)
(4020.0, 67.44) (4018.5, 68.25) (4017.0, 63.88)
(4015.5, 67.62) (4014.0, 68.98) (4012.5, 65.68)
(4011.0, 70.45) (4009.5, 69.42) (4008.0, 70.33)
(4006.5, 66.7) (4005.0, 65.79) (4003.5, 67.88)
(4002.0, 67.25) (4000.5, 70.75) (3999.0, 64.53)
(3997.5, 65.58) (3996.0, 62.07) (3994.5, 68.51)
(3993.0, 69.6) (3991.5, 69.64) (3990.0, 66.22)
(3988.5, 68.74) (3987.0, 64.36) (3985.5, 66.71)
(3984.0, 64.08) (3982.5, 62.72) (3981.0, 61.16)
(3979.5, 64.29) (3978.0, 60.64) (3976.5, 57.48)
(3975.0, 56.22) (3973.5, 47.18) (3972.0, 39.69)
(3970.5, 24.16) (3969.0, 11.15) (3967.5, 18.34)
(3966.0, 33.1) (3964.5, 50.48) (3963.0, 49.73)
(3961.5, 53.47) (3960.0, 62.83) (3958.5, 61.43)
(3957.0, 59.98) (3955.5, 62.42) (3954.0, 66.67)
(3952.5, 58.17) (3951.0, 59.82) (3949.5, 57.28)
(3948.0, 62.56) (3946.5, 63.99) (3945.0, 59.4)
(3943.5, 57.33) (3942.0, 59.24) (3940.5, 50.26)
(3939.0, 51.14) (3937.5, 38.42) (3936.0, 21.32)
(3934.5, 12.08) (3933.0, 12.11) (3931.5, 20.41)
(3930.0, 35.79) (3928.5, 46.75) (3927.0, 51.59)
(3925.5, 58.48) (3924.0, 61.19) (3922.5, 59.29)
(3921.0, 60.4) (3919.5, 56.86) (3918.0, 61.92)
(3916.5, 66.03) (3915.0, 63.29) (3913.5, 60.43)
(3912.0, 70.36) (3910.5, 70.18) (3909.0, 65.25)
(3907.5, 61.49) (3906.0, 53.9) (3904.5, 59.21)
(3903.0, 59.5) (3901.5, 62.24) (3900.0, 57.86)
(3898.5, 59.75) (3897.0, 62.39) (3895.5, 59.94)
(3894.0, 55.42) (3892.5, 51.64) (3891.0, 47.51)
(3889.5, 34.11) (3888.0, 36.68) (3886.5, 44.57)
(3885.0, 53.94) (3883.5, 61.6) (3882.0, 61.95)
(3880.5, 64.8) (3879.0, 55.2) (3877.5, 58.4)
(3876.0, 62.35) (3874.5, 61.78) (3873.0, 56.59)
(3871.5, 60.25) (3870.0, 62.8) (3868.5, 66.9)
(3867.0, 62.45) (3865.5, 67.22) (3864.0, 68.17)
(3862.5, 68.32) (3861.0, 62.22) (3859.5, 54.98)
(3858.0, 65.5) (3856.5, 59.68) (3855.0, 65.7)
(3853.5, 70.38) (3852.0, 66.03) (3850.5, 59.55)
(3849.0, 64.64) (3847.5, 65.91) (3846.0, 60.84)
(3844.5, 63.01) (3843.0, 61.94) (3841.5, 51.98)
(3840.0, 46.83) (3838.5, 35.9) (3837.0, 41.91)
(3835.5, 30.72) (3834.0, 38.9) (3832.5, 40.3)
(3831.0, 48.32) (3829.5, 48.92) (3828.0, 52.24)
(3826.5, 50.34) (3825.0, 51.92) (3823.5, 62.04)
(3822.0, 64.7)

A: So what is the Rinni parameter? 33.6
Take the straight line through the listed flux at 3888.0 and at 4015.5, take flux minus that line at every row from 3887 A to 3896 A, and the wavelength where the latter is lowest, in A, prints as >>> 3889.5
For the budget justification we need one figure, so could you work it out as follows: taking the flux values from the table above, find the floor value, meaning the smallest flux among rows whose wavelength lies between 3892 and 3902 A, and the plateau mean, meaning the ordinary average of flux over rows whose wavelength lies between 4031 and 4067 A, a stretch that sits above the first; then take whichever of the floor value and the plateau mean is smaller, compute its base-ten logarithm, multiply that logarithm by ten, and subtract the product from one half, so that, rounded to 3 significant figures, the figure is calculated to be -16.6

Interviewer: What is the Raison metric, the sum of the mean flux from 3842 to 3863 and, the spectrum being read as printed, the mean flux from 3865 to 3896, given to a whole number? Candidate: 120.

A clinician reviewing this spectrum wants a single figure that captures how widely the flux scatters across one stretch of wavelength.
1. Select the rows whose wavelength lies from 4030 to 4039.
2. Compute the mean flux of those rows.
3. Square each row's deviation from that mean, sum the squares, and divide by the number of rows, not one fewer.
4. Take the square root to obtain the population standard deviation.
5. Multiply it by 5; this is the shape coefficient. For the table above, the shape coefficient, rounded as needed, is 17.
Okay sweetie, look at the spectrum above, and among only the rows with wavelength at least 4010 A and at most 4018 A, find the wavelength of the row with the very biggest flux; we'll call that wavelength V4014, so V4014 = 4011.0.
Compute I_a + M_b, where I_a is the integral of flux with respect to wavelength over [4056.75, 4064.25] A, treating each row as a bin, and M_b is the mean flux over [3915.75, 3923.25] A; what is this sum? 557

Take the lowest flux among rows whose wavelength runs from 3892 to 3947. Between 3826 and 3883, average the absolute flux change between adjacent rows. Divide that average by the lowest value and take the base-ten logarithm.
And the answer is -0.40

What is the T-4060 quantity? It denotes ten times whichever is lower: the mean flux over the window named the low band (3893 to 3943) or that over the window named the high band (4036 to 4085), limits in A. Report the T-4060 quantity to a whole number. 529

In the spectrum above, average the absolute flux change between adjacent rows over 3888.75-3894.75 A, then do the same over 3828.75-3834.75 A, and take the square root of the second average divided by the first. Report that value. 0.69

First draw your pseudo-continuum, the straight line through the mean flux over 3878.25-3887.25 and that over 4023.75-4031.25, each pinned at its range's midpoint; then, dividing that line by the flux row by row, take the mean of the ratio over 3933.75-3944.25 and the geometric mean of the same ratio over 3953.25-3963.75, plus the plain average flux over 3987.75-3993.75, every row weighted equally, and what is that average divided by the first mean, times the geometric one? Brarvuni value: 36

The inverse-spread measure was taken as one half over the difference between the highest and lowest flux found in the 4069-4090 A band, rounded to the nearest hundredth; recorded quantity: 0.06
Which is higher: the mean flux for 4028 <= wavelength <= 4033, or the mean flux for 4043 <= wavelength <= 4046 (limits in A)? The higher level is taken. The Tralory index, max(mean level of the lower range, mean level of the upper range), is 65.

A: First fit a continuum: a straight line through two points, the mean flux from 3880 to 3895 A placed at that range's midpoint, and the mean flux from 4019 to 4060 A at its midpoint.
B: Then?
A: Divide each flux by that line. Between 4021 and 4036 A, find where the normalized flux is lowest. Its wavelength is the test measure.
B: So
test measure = 4033.5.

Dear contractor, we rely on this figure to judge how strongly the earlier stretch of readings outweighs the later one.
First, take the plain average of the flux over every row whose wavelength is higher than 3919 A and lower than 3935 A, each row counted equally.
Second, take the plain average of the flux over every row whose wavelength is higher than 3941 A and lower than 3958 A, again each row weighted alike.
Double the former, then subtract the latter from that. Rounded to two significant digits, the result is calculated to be 26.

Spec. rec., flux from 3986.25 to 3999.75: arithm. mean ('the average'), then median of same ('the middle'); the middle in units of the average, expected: 0.99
